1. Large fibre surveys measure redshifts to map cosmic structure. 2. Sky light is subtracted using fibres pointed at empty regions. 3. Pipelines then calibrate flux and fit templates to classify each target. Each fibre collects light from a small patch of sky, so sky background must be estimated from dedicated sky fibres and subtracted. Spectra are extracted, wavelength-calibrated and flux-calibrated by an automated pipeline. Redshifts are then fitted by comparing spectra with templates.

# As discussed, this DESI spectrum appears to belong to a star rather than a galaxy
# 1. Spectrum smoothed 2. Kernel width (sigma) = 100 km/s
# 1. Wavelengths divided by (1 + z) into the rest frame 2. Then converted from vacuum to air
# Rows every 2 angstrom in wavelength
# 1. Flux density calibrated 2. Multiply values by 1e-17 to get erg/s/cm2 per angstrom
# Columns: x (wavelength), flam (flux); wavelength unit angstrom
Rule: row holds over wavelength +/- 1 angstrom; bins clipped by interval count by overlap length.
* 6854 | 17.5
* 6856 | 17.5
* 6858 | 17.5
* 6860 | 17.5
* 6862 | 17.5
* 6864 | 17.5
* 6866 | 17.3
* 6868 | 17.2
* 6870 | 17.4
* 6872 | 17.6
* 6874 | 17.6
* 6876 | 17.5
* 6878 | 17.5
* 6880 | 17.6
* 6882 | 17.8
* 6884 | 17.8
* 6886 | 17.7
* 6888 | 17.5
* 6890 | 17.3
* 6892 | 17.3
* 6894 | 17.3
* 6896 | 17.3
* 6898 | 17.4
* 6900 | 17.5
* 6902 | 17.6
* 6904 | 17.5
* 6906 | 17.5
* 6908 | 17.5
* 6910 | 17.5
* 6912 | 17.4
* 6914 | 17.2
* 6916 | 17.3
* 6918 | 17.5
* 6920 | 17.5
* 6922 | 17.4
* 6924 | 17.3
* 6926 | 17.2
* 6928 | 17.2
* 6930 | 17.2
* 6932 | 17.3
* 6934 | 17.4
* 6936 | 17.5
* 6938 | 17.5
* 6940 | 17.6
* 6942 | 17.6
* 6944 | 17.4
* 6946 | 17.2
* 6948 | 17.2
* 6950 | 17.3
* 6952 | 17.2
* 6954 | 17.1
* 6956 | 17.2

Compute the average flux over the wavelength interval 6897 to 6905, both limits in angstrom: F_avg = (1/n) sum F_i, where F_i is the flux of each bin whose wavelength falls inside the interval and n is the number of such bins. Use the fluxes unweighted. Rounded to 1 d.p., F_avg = 17.5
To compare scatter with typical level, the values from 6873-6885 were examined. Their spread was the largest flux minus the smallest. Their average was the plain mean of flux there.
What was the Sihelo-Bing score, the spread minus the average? -17.3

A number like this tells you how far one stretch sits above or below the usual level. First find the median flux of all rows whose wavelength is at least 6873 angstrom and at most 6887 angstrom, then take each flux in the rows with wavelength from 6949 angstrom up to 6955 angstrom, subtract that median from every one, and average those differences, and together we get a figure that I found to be -0.40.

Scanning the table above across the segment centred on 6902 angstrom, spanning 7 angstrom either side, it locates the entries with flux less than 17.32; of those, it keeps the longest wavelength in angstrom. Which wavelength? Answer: 6896 angstrom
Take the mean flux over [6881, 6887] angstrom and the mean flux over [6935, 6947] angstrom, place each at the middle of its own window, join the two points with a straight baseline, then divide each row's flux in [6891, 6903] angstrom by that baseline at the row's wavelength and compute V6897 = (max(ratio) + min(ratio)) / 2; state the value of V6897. 0.986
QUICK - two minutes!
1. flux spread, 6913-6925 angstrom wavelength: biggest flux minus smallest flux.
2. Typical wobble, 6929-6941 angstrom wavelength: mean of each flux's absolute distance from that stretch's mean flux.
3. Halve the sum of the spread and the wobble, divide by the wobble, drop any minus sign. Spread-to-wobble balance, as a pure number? 1.79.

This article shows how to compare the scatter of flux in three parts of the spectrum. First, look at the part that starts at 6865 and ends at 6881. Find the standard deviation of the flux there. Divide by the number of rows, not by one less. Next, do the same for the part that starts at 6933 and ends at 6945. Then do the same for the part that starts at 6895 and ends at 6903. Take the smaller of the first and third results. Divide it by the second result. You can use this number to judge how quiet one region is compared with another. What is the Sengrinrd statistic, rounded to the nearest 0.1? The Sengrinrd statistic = 1.4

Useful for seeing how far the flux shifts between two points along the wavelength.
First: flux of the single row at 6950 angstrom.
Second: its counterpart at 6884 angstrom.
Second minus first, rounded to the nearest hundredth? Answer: 0.50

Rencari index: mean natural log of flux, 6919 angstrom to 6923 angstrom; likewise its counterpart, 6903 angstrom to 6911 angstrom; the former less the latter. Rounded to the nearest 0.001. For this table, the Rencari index -0.003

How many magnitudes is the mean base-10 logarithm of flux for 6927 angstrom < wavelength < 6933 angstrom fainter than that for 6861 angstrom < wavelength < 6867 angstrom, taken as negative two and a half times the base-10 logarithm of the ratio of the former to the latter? 0.004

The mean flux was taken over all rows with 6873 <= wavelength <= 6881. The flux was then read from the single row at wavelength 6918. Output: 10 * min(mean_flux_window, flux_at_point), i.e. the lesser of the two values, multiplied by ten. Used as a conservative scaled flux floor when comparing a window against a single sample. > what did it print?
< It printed 175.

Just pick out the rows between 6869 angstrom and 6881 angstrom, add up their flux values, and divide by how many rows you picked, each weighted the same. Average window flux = 17.5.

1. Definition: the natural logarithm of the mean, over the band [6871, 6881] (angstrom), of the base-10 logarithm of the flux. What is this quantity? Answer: 0.2188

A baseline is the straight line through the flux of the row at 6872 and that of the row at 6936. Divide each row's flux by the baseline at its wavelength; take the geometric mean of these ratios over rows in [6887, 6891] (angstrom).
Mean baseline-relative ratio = 0.990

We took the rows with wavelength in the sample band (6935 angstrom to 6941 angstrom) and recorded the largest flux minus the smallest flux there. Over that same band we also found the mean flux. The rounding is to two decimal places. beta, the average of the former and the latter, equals 8.82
